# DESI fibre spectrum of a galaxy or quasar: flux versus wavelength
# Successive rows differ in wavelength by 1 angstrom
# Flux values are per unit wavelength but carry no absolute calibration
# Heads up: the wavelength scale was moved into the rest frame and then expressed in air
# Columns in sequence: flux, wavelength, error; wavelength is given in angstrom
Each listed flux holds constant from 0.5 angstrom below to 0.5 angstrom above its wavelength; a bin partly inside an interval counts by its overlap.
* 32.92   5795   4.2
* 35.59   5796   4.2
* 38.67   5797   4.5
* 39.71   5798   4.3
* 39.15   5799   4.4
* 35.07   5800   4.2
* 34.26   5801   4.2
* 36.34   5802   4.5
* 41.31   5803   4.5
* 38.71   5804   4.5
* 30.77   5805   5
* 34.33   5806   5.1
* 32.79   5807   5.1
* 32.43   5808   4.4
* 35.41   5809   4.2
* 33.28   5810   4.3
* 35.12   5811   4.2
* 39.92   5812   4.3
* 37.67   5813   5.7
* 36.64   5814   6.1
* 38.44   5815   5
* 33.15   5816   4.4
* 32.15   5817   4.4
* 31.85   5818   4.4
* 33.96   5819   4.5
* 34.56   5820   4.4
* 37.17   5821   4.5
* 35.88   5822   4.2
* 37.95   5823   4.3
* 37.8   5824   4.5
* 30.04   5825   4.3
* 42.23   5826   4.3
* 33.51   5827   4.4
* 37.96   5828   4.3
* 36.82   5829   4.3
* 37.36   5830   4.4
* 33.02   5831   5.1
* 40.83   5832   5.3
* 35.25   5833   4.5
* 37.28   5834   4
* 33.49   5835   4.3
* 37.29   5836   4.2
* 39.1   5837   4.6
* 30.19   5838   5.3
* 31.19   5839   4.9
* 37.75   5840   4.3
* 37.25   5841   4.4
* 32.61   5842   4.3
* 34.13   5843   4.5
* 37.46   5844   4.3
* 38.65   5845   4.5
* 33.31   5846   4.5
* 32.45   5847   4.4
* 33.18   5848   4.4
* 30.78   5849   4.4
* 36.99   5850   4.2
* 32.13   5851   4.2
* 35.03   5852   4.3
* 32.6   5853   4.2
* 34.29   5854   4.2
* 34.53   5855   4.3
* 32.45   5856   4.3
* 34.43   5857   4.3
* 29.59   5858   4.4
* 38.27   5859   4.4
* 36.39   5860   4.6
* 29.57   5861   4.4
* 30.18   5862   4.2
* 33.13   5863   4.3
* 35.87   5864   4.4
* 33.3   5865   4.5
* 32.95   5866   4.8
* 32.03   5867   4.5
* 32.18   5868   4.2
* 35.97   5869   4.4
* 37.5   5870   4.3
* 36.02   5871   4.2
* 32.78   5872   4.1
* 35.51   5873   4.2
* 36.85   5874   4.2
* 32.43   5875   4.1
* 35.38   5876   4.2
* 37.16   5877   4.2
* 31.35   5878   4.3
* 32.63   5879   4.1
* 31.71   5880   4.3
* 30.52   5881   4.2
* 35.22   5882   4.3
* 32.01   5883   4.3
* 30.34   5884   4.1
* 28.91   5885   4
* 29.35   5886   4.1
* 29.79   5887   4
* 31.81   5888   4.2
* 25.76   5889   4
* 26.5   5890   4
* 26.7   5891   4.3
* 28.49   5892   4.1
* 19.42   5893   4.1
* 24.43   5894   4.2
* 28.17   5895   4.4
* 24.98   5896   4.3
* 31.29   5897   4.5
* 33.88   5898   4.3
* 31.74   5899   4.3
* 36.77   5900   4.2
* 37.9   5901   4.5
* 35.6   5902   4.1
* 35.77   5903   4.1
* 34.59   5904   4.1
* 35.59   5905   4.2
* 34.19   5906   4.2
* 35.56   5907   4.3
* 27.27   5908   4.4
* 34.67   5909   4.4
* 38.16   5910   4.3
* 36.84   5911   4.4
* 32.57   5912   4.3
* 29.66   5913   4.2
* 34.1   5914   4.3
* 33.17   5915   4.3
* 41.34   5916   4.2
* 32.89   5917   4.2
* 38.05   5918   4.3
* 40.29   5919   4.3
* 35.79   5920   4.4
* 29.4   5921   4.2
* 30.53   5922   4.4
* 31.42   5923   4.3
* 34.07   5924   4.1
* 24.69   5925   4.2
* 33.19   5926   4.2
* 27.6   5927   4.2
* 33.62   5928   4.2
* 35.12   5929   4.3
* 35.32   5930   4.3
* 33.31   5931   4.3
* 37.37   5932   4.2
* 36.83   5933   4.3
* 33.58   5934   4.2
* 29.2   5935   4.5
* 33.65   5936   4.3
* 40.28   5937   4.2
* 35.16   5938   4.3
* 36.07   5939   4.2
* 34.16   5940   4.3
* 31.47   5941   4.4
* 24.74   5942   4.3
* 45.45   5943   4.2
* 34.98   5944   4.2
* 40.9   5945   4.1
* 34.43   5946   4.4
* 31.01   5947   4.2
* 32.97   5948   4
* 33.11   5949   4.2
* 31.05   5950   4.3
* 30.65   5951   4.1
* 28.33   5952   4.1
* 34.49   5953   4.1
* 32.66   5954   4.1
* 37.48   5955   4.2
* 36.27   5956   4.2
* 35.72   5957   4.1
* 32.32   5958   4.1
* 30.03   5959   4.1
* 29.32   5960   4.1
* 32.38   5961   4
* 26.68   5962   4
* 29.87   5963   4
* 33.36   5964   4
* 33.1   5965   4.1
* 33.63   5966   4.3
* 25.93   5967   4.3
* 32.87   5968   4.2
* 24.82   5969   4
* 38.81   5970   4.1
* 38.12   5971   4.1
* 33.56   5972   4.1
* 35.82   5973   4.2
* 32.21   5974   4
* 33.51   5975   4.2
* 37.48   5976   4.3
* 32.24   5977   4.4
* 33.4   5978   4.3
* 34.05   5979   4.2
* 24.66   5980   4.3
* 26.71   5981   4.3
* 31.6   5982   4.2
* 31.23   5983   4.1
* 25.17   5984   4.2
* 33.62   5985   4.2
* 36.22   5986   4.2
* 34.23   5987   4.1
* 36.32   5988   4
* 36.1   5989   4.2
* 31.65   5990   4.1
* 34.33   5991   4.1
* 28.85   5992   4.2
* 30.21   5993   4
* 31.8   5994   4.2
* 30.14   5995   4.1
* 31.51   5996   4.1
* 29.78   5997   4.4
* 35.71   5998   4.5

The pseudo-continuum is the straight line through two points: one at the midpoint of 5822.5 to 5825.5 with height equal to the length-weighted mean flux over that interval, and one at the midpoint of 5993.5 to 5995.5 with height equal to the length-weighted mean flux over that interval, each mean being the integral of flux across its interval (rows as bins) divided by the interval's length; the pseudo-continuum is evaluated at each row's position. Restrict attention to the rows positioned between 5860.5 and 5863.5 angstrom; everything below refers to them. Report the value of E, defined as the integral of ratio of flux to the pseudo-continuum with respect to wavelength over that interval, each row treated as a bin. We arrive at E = 2.71 angstrom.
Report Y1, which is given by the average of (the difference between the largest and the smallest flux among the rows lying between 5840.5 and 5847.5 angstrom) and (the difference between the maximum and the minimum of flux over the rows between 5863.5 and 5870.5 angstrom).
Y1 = 6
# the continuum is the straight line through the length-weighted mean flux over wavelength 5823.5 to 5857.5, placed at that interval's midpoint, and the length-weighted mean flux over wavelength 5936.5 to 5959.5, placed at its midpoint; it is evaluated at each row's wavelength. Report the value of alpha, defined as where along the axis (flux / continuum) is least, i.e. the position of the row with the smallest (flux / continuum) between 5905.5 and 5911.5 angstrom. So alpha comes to 5908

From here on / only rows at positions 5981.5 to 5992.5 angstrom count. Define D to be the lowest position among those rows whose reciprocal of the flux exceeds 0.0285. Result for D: 5982 angstrom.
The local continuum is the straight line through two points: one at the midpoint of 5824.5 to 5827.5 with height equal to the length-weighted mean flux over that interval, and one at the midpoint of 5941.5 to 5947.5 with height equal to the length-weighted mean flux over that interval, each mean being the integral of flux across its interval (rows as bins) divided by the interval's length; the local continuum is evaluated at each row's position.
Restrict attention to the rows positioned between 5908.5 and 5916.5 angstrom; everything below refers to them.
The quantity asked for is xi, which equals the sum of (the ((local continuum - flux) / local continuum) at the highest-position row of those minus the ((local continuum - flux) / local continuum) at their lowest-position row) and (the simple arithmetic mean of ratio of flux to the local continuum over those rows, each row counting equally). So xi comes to 0.81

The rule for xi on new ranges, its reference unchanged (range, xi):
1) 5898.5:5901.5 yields 0.83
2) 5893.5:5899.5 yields 0.62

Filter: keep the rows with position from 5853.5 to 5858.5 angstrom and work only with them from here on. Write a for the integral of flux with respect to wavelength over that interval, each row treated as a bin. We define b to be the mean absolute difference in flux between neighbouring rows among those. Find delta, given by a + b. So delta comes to 168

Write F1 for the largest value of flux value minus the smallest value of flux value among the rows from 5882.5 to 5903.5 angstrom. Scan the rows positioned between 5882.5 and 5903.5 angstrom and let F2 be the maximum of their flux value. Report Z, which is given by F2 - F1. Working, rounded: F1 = 18.5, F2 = 37.9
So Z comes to 19.4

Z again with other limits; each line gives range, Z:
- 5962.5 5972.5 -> 24.8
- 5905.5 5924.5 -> 27.3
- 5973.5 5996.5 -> 24.7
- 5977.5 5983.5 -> 24.7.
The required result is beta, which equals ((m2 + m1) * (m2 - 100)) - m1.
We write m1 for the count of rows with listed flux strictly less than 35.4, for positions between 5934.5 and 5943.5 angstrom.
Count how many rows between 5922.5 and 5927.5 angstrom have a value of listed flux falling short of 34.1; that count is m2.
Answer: -1051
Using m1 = 6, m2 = 5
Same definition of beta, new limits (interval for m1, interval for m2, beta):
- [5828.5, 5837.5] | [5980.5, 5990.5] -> -849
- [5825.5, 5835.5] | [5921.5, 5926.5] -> -859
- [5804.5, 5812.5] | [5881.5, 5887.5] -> -1051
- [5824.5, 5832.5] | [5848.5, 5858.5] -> -763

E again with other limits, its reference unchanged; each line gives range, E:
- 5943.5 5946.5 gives 3.42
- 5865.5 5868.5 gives 2.84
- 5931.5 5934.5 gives 3.31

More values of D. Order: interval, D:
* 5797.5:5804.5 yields 5800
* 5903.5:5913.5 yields 5904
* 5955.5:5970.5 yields 5958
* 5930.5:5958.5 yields 5931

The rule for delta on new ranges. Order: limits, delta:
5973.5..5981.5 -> 258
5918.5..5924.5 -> 205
